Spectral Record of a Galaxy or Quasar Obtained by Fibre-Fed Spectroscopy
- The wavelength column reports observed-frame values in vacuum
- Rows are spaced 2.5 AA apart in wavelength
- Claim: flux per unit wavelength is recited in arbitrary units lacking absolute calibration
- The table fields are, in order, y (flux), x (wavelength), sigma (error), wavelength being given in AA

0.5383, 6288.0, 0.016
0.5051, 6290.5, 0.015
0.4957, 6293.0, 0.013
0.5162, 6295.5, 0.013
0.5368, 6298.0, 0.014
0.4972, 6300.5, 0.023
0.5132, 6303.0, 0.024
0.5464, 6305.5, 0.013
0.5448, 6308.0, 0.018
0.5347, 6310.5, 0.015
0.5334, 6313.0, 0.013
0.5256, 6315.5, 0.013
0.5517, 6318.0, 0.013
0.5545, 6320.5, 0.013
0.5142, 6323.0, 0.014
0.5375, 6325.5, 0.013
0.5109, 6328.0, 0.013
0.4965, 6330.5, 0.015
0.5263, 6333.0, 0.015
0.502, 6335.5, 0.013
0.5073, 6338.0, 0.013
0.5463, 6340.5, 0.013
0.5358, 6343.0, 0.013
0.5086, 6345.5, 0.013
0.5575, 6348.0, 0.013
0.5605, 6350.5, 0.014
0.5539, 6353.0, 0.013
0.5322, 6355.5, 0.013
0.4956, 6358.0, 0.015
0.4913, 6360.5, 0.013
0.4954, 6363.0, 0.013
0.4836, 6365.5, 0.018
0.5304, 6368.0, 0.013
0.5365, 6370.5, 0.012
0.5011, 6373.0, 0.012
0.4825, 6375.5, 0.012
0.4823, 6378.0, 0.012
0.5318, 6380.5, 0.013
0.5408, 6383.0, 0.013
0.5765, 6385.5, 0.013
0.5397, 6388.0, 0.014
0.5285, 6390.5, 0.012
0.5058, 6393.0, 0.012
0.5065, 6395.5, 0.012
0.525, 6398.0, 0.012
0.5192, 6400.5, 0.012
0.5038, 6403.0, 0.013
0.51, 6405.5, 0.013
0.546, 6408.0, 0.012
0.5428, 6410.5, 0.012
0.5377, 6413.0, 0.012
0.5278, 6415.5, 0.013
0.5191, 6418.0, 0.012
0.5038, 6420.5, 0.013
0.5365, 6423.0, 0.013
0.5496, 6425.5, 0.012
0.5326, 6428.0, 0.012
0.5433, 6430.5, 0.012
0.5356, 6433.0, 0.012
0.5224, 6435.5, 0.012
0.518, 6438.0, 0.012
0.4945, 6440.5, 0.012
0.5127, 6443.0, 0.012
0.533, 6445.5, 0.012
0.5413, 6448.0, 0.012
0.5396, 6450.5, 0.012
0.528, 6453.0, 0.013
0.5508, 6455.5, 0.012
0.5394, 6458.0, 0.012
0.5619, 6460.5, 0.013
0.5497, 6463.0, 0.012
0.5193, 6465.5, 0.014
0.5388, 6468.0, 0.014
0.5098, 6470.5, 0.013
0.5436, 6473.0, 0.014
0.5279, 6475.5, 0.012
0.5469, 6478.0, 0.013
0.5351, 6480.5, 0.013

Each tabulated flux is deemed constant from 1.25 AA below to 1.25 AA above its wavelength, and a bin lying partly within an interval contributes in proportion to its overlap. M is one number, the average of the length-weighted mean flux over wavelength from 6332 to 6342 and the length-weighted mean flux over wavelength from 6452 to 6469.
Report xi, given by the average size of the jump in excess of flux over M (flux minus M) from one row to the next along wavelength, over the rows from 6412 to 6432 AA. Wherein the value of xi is 0.015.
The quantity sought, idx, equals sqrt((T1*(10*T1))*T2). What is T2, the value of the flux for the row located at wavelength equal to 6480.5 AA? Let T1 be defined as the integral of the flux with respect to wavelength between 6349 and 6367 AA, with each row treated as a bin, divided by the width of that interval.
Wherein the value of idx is 1.20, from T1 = 0.517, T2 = 0.5351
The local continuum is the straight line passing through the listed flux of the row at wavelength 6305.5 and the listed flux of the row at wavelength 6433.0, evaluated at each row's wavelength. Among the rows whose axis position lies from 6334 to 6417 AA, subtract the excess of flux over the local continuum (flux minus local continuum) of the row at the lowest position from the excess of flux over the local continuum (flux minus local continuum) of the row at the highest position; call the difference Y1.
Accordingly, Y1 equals 0.03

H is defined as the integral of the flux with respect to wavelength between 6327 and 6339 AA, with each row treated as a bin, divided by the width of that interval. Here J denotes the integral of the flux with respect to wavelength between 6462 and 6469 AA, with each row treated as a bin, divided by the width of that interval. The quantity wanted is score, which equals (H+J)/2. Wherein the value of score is 0.522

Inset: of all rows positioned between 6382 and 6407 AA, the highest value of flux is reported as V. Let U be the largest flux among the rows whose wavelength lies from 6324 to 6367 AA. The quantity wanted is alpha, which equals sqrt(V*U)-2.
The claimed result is -1.43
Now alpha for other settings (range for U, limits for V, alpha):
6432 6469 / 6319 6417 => -1.43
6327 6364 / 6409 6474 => -1.44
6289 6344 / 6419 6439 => -1.45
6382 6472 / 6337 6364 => -1.43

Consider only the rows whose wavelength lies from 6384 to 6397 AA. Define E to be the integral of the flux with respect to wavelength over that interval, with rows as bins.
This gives 6.9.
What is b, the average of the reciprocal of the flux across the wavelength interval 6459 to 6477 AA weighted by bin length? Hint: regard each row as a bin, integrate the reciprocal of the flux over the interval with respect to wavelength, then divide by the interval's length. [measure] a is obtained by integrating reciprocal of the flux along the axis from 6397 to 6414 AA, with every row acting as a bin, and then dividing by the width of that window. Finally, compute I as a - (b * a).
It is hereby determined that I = -1.65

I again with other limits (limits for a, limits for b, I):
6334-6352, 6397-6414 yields -1.70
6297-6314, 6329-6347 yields -1.76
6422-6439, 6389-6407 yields -1.77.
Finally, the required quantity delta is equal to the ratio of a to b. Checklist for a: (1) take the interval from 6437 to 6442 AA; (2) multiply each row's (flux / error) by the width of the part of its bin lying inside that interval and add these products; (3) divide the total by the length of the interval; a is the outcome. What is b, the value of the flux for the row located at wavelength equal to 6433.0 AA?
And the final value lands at 79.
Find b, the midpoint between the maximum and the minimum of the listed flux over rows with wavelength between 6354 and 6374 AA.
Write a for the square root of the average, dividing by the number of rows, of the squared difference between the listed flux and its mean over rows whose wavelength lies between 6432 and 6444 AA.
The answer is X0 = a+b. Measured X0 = 0.523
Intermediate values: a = 0.013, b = 0.510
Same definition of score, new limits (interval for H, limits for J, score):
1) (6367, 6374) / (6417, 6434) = 0.527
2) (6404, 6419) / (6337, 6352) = 0.534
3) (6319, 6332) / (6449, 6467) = 0.532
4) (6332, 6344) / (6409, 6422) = 0.525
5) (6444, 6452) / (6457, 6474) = 0.537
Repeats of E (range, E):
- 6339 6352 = 7.0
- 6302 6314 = 6.4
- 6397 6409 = 6.2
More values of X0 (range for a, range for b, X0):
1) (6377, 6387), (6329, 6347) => 0.555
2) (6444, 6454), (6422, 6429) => 0.546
